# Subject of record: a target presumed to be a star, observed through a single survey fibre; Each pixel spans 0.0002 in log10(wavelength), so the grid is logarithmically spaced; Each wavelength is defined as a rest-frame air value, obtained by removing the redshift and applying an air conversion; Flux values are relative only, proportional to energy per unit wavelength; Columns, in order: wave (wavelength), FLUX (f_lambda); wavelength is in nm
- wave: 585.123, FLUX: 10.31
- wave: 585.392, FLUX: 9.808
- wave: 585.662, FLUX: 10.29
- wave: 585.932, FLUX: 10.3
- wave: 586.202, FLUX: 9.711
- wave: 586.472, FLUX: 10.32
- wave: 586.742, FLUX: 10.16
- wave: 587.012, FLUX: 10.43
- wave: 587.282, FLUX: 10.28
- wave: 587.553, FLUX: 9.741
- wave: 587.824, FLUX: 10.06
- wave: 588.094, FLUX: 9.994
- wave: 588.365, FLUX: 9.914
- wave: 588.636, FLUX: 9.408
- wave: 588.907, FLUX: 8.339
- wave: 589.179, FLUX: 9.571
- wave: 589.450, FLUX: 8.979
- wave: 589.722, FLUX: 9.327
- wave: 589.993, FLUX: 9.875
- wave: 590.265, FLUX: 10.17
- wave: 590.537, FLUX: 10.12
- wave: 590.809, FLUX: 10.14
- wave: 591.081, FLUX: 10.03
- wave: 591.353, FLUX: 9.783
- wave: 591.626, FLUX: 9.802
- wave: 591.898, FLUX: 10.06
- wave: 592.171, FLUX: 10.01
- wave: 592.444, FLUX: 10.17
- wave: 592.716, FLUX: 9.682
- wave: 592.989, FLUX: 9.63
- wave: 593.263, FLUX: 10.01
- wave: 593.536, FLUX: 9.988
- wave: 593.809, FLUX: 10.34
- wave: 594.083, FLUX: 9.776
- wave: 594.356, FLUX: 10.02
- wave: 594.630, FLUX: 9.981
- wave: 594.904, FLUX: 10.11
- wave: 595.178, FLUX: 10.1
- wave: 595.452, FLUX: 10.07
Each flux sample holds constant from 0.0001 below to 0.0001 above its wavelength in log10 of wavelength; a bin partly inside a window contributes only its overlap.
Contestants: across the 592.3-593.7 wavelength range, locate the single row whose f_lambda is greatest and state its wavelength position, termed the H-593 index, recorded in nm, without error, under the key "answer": 592.444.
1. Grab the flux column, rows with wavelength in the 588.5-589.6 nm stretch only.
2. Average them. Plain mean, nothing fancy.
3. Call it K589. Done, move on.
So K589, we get 9.1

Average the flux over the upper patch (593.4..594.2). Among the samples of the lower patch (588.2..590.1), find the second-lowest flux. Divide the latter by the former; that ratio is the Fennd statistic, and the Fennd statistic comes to 0.89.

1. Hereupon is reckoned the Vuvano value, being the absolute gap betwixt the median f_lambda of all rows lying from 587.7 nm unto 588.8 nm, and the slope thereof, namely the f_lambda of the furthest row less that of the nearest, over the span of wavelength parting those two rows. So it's 10.8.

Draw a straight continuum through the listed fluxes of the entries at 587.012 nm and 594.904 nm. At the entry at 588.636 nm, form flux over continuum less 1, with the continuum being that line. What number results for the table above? -0.092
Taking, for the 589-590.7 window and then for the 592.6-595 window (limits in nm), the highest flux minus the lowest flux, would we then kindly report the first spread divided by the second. 1.7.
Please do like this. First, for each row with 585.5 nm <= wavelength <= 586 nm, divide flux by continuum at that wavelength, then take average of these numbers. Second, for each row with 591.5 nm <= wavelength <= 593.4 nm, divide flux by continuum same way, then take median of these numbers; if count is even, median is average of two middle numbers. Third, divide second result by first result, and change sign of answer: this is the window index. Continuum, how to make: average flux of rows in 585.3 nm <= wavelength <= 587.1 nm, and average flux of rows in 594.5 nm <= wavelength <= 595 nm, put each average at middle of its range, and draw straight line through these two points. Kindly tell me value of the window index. -0.98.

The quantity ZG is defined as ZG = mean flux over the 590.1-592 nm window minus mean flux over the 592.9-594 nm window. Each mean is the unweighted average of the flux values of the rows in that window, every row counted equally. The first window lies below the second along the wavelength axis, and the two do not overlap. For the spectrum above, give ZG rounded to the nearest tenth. 0.0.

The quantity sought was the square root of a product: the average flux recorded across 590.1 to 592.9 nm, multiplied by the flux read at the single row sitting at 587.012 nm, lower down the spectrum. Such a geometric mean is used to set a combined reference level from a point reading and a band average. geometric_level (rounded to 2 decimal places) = 10.21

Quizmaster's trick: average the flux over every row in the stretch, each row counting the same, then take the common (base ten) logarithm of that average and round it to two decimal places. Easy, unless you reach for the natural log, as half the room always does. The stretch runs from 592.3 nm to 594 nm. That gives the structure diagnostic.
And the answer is 1.00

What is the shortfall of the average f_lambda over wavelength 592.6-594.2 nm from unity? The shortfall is -8.90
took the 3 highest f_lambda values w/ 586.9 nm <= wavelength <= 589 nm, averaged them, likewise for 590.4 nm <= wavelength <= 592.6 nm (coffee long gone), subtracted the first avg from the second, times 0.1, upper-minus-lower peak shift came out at -0.011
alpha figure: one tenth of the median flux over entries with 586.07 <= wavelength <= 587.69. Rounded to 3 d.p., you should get 1.022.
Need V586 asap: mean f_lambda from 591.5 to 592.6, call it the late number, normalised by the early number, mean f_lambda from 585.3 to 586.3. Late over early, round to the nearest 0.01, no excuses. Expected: 1.00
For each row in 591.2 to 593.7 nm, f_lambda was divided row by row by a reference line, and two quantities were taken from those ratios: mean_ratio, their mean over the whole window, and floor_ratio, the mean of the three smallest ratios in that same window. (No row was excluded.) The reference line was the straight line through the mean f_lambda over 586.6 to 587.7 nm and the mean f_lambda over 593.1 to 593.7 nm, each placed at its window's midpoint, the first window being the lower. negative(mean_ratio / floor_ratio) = -1.02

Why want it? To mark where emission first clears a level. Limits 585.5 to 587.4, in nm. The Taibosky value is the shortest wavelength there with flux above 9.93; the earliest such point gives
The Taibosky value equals 585.662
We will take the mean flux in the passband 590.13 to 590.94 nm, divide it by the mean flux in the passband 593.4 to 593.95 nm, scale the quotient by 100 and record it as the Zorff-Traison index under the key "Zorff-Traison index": 100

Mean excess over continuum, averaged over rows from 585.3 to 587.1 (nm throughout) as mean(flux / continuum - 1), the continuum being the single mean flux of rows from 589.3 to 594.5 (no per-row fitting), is 0.026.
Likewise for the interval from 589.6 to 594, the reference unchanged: 0.006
